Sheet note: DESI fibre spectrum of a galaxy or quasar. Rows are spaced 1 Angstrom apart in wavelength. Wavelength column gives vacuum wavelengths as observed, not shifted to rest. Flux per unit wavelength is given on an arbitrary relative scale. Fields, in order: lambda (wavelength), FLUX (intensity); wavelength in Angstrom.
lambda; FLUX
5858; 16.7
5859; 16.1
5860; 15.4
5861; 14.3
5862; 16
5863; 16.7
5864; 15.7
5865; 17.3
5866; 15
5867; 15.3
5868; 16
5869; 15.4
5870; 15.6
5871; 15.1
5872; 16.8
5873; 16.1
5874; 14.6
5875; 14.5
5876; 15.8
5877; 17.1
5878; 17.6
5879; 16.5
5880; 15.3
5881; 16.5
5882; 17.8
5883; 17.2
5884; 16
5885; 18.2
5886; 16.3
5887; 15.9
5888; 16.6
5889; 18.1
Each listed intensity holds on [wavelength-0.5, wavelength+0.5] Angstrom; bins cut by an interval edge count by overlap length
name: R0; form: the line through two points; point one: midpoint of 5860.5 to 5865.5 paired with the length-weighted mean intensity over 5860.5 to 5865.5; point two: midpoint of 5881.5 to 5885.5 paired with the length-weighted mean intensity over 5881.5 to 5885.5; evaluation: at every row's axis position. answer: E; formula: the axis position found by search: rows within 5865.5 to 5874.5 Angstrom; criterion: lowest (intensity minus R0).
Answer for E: 5874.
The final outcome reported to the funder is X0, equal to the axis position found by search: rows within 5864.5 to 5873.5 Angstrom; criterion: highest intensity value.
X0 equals 5865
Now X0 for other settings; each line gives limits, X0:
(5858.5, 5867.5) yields 5865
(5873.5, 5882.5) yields 5882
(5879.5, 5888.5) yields 5885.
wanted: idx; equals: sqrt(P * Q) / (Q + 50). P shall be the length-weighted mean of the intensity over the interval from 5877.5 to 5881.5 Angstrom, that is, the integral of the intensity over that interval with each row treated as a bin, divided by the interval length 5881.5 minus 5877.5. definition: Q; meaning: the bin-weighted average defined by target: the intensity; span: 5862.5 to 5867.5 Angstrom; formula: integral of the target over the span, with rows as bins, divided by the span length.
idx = 0.246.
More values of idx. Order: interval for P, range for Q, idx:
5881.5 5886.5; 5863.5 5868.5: 0.250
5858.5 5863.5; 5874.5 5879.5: 0.241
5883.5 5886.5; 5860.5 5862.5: 0.245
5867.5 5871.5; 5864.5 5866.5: 0.239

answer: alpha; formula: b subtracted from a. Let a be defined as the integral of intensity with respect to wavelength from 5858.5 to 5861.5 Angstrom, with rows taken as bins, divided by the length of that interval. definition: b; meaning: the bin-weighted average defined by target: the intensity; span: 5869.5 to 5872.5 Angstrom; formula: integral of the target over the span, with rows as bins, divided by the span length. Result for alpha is -0.6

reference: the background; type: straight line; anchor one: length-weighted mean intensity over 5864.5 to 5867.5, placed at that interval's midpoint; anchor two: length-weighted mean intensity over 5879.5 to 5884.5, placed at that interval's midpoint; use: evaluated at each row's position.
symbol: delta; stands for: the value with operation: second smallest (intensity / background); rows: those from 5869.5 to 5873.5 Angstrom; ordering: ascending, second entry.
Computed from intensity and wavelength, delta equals 0.973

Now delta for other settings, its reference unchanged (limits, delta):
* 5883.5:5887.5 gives 0.961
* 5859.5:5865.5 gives 0.987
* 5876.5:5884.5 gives 0.961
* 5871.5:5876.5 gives 0.900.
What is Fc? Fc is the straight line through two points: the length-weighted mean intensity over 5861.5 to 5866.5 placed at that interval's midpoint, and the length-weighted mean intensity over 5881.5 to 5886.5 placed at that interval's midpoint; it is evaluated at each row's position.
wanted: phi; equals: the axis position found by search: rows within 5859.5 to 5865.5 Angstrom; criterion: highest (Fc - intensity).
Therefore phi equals 5861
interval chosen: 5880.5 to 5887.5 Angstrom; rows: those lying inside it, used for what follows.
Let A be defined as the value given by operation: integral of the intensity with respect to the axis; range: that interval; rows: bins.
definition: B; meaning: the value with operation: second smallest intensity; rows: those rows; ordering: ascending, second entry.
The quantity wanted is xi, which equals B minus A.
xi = -102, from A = 118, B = 16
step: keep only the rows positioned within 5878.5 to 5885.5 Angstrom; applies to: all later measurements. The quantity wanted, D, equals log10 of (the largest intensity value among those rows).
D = 1.26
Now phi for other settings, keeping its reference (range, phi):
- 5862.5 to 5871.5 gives 5871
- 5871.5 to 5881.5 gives 5875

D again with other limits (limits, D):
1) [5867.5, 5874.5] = 1.23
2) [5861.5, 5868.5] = 1.24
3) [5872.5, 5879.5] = 1.25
